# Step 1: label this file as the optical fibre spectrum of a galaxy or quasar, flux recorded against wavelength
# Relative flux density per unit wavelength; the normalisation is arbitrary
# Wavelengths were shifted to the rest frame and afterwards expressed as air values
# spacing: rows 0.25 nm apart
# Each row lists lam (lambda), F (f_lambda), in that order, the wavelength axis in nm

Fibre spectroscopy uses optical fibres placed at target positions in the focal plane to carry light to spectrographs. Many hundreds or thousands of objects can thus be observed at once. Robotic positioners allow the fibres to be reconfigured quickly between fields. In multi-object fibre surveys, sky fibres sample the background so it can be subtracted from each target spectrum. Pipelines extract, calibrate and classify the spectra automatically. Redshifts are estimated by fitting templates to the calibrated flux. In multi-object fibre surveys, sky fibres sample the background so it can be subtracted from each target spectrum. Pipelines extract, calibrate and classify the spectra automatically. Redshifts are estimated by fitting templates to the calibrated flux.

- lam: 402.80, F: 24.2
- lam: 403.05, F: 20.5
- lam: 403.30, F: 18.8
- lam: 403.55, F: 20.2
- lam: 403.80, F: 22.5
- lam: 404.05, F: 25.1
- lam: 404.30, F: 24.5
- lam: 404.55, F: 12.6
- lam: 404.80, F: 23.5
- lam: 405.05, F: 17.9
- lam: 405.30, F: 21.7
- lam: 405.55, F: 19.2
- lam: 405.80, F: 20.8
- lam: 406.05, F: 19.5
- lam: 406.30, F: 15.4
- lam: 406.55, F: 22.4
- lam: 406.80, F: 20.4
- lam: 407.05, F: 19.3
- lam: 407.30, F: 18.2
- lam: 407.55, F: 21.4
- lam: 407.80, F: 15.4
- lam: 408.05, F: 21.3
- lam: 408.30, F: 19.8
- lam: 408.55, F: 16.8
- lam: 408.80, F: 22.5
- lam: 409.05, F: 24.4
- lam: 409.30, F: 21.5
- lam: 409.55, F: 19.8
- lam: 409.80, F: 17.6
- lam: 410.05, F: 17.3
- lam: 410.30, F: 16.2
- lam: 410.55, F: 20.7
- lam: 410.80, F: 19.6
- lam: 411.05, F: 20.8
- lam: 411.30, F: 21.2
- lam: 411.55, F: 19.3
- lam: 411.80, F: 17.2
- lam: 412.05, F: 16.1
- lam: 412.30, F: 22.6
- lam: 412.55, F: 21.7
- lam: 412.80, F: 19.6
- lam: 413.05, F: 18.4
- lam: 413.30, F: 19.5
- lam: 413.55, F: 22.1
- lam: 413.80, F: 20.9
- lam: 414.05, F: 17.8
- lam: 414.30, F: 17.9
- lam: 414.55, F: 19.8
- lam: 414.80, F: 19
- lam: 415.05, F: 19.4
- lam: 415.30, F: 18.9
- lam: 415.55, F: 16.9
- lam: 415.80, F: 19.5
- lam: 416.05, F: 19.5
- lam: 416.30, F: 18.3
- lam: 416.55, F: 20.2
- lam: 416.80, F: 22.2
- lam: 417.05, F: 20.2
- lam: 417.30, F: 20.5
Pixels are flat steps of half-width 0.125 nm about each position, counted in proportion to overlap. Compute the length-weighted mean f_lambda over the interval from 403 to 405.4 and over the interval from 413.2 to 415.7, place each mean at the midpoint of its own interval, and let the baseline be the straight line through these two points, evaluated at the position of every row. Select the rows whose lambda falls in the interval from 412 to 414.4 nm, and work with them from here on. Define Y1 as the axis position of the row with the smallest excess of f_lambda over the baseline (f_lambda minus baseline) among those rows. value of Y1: 412.05 nm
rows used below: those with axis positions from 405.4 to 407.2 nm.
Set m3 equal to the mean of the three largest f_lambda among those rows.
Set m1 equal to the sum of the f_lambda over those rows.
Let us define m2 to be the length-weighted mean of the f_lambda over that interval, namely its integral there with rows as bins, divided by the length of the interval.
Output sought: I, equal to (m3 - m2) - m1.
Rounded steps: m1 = 137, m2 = 19.6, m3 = 21.2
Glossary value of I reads -135.4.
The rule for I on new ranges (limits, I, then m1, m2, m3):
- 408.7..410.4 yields -136.4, 139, 19.9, 22.8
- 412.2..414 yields -143.2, 145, 20.5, 22.1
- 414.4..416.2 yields -132.4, 133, 19.0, 19.6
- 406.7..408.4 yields -134.1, 136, 19.4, 21.0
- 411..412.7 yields -136.9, 139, 19.8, 21.8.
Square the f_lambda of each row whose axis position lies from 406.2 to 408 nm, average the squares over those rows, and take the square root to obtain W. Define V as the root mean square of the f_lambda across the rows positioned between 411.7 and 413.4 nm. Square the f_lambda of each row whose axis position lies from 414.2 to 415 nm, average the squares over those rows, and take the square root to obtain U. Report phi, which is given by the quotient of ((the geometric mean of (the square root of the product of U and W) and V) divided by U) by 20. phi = 0.0508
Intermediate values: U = 18.9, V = 19.4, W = 19.1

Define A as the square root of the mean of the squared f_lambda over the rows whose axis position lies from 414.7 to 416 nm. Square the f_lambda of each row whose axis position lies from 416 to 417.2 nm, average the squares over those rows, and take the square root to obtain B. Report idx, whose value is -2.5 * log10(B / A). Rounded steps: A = 18.8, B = 20.1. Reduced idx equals -0.08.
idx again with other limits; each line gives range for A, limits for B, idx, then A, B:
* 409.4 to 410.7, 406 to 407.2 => -0.07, 18.4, 19.5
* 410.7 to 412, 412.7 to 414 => -0.03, 19.7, 20.1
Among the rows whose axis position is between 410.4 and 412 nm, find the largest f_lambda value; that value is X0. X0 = 21.2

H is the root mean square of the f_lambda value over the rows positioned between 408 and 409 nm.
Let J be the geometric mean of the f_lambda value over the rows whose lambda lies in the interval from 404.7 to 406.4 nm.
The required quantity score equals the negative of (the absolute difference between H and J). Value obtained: -0.7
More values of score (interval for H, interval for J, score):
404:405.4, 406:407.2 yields -2.1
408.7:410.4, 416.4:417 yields -1.1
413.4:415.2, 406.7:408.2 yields -0.4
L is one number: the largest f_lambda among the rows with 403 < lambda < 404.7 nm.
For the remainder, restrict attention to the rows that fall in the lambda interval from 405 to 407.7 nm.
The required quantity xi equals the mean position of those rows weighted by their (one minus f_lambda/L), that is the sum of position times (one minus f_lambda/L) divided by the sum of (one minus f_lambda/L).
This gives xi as 406.28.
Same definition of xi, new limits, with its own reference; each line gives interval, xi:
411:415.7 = 413.41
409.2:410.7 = 409.98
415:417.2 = 415.96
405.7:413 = 409.28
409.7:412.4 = 410.97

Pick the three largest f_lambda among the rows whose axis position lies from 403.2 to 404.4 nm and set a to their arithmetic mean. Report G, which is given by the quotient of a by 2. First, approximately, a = 24.0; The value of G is 12.0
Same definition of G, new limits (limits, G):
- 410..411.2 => 10.2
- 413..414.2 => 10.4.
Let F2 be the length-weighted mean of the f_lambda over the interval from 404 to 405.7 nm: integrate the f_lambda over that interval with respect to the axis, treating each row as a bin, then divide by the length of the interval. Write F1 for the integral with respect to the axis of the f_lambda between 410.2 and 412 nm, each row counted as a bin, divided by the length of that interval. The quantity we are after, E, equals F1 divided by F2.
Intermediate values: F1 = 19.20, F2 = 20.4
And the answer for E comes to 0.94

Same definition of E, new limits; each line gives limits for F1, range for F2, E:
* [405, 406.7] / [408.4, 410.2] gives 0.99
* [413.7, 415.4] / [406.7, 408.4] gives 0.98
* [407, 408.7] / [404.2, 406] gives 0.95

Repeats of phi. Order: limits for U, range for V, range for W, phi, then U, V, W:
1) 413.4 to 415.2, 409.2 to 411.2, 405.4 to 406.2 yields 0.0497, 19.6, 19.3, 19.8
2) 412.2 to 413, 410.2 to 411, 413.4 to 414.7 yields 0.0462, 21.3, 18.9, 19.8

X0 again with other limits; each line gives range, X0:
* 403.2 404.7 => 25.1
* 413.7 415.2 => 20.9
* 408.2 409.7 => 24.4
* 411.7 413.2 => 22.6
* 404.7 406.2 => 23.5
